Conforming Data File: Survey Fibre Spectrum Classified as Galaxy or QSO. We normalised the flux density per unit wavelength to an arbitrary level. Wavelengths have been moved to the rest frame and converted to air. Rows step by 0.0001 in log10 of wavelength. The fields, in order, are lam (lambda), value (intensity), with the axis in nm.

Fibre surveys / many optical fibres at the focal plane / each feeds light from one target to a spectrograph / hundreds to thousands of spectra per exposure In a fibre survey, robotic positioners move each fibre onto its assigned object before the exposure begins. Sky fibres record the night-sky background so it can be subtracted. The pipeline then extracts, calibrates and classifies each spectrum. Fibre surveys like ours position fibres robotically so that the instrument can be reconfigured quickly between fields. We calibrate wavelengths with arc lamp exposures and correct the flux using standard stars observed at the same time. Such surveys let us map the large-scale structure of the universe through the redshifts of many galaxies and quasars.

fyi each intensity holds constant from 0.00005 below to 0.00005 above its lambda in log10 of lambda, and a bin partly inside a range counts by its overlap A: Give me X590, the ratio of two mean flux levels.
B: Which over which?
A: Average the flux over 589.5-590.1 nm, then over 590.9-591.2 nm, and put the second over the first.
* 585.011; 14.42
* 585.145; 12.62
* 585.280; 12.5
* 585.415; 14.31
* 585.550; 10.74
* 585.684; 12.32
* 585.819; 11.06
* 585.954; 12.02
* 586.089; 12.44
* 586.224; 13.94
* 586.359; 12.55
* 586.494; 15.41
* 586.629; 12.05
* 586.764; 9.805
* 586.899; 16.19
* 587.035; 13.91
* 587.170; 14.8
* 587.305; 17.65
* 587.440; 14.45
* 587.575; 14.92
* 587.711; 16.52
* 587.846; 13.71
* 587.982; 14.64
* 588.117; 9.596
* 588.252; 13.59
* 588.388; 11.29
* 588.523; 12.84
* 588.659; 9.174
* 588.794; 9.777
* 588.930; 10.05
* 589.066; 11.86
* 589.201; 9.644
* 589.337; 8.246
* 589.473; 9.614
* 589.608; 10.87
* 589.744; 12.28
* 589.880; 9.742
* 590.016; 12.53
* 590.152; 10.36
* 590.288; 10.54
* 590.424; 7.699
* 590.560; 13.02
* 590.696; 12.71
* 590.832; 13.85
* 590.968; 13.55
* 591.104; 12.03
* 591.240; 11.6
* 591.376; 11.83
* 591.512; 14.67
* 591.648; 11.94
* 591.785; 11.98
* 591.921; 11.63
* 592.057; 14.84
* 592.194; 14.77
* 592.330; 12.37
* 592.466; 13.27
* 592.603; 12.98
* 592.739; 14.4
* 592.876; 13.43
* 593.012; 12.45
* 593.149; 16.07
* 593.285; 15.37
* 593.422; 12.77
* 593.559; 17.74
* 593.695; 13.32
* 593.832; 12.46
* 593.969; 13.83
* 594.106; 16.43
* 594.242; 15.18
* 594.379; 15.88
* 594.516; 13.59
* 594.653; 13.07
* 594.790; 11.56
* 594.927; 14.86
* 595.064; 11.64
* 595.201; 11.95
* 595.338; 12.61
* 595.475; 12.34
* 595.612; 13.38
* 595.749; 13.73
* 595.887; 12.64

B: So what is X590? 1.13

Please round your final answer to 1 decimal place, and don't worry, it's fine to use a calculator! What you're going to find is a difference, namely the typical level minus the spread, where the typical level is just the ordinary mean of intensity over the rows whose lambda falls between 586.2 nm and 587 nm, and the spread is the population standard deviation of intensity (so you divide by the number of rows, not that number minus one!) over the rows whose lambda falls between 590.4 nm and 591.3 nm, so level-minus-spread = 11.4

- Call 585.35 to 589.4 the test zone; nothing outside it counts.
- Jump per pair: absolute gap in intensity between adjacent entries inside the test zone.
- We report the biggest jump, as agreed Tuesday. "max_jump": 6.4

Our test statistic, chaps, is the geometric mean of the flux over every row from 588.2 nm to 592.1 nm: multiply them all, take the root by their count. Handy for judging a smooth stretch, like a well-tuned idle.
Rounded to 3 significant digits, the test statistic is 11.4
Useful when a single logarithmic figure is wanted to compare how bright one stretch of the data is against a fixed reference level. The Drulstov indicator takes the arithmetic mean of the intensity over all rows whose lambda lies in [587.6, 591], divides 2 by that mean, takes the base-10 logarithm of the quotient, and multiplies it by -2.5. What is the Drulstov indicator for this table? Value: 1.90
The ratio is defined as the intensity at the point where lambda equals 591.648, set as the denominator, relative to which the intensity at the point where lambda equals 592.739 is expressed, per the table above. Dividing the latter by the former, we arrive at 1.2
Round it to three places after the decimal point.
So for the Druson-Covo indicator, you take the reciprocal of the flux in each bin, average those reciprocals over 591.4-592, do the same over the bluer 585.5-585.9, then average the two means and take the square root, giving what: 0.290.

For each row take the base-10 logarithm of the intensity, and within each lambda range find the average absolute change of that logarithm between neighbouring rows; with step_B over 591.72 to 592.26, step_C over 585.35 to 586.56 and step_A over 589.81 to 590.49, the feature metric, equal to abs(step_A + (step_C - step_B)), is 0.10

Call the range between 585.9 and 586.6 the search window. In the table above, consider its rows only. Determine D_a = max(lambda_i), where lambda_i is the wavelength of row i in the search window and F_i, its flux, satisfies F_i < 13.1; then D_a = 586.359 nm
